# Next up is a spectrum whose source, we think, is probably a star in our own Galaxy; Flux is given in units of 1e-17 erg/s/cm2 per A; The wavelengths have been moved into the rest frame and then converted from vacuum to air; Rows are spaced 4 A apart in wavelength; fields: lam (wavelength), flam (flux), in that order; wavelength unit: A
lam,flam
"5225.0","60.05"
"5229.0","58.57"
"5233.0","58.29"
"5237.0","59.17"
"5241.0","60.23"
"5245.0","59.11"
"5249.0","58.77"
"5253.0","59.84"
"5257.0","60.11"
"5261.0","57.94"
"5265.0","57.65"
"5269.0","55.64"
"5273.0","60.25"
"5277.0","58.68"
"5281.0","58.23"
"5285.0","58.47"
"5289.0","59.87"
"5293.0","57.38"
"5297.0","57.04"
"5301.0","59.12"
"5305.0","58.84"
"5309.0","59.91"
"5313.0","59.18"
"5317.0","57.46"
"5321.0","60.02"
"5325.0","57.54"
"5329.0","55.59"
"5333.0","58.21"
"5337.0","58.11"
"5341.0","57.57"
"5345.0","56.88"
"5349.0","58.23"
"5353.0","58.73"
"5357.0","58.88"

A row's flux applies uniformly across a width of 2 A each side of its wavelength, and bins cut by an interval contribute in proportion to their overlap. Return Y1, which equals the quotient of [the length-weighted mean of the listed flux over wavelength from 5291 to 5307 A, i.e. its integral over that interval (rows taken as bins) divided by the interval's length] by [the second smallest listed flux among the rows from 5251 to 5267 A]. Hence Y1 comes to 1.00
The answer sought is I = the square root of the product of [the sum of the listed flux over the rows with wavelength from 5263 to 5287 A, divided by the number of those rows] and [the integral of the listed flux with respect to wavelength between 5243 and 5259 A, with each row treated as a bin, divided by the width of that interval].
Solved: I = 58.8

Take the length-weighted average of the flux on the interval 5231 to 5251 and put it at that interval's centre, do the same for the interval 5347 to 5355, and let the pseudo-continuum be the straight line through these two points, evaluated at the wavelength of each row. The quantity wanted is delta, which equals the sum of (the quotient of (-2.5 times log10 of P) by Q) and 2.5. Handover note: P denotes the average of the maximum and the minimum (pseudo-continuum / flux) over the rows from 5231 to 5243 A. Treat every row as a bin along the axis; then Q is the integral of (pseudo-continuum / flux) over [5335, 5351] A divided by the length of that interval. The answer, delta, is 2.502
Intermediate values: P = 1.00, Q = 1.014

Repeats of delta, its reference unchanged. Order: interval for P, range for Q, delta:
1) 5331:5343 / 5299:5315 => 2.487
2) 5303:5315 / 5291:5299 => 2.511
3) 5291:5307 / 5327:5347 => 2.487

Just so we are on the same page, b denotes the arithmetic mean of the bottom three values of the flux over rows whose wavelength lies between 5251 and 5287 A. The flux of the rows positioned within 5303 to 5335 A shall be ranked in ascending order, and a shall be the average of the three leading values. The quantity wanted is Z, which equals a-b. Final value -0.2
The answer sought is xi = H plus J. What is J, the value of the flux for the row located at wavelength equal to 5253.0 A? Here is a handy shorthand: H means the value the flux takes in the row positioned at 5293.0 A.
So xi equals 117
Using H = 57.38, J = 59.84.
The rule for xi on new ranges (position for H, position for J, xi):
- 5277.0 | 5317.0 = 116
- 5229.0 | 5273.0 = 119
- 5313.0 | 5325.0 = 117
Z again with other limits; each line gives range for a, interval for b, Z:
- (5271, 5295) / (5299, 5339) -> 1.2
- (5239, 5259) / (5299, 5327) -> 1.3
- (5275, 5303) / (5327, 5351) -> 0.9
